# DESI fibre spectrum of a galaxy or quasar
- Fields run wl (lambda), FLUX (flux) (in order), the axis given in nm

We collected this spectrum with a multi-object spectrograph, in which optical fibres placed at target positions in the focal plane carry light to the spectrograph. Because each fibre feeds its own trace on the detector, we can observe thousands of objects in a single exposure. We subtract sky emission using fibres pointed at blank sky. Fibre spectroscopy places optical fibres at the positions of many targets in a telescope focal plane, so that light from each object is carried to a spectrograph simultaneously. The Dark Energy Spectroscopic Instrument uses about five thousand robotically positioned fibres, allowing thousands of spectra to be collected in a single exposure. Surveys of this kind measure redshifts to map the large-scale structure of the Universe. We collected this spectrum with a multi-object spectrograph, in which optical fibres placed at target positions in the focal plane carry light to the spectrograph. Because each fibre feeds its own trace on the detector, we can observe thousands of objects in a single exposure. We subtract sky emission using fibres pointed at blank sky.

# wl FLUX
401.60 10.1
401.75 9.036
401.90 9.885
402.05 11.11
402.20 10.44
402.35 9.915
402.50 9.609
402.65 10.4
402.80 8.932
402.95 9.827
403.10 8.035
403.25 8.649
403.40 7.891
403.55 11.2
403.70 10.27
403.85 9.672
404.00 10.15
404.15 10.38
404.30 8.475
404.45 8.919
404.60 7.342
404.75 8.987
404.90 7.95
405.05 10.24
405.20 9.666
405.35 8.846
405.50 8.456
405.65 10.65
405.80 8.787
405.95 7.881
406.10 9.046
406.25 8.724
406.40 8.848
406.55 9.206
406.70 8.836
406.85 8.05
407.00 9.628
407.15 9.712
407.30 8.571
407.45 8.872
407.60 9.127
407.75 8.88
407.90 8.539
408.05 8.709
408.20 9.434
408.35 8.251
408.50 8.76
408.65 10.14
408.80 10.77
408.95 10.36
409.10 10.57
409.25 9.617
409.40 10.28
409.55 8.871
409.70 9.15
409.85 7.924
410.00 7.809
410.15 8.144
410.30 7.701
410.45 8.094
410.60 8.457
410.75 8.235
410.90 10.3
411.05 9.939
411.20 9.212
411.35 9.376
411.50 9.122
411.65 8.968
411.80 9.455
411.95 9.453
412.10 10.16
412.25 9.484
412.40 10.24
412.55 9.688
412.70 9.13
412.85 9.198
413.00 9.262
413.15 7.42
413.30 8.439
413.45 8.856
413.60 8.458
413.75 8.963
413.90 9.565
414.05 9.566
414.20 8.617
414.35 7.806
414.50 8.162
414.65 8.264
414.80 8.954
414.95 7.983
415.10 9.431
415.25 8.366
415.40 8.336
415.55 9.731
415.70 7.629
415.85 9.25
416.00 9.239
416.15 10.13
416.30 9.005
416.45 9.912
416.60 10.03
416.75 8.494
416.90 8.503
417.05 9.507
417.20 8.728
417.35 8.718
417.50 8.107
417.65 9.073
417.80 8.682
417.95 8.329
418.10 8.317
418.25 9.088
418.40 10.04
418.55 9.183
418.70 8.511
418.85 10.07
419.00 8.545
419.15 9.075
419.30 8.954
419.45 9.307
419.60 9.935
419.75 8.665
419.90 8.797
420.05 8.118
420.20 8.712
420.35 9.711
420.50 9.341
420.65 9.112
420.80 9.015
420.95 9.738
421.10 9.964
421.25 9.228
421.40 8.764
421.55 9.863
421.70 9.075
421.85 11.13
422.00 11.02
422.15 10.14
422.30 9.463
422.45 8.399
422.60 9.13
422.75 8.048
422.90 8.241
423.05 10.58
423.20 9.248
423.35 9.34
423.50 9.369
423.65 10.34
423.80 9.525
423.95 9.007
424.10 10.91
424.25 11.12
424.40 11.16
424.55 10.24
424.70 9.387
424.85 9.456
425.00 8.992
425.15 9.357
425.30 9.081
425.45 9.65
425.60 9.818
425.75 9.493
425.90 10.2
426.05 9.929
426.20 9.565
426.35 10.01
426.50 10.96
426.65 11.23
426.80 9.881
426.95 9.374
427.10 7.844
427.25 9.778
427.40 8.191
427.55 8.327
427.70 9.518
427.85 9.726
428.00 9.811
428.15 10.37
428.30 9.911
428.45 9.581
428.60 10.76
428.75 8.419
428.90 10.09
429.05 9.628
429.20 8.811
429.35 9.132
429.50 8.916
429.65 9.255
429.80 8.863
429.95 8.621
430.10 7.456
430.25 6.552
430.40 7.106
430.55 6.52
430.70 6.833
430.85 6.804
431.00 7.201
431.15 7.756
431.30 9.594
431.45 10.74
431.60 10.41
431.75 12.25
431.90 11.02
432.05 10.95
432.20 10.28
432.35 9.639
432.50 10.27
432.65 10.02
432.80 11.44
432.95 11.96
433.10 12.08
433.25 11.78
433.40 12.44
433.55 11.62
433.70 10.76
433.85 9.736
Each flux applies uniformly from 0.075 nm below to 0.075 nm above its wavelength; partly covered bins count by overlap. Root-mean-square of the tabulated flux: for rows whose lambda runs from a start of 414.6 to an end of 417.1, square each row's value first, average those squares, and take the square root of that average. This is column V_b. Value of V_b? 9.02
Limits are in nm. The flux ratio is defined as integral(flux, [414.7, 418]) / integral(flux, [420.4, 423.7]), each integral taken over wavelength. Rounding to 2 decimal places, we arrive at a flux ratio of 0.94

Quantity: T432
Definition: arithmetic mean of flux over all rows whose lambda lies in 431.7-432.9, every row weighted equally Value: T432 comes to 10.7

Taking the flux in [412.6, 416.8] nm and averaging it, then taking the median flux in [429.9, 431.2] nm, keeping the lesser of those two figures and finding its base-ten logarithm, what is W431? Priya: 0.852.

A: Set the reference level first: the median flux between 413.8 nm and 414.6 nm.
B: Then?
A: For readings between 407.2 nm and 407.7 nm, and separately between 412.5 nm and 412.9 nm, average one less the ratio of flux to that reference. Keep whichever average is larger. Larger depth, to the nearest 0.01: -0.03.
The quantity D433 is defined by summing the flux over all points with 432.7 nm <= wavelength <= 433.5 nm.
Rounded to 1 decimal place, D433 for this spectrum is 59.7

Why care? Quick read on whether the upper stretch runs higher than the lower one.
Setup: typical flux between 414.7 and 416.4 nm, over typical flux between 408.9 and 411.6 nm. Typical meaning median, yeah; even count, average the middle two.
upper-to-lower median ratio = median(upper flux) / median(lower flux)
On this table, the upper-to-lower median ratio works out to 0.99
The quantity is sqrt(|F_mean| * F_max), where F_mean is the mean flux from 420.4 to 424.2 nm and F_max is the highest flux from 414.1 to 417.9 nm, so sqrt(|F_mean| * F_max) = 9.8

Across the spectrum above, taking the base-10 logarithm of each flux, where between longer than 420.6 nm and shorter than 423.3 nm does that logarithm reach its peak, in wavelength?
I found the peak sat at 421.85 nm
